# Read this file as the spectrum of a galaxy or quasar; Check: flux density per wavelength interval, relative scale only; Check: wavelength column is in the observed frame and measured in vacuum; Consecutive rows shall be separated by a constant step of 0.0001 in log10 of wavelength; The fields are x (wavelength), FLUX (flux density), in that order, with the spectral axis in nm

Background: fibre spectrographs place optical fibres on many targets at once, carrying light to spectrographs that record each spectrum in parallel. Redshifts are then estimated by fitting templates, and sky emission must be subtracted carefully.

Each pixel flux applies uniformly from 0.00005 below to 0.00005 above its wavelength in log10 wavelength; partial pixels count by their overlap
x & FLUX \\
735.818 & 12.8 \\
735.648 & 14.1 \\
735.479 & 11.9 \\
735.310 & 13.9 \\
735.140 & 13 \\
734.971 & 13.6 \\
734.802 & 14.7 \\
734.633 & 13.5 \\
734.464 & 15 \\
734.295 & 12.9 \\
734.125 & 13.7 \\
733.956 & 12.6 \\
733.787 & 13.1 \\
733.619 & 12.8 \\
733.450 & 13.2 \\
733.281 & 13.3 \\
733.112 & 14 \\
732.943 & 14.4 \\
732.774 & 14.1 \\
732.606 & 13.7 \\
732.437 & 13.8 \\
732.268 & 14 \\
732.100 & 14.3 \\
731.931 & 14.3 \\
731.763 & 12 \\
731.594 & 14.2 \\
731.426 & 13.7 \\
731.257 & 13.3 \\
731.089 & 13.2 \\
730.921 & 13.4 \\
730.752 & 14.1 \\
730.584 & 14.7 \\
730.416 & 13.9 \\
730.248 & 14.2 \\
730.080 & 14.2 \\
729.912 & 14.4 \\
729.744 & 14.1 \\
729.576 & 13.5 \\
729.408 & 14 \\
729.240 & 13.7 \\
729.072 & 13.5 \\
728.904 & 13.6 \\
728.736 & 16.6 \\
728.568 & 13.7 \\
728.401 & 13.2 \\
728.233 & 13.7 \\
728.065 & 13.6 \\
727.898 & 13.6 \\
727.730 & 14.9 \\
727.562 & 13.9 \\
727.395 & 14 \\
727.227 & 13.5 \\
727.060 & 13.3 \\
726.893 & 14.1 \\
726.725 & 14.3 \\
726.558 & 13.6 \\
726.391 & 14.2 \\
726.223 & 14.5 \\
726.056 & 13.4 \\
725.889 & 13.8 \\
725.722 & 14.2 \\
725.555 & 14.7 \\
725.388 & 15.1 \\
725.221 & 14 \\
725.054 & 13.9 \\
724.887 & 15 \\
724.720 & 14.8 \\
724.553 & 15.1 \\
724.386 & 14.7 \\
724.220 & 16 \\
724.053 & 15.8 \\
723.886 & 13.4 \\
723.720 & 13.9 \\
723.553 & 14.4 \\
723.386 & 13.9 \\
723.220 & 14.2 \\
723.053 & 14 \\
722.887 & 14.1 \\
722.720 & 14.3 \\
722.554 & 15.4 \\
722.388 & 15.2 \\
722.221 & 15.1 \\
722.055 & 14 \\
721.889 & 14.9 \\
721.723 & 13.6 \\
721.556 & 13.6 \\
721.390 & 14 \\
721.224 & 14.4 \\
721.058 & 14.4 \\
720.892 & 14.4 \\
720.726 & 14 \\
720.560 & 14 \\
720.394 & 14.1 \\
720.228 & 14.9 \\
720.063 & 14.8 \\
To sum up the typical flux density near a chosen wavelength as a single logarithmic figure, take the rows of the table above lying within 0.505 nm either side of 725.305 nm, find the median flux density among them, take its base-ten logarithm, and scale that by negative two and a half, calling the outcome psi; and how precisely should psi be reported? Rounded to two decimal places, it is -2.90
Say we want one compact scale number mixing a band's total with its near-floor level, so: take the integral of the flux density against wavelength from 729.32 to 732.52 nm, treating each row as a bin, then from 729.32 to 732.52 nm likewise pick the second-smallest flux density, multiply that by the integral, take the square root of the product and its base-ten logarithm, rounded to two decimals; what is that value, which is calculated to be 1.38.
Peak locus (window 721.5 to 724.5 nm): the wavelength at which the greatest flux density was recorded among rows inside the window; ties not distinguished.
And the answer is 724.220 nm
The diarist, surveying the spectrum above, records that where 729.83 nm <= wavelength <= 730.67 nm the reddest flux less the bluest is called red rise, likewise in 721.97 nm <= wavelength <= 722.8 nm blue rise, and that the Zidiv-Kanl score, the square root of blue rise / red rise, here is 1.0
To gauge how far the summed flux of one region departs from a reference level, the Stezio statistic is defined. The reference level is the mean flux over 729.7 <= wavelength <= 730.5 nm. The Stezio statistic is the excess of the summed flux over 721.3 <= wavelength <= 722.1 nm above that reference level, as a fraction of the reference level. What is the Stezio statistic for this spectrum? 3.95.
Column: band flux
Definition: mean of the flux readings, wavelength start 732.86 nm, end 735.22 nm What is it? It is 13.6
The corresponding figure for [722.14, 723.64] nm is 14.5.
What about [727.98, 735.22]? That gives 13.8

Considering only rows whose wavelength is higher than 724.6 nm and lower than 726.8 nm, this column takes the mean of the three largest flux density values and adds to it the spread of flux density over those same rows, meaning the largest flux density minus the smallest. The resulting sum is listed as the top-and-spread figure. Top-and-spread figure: 16.7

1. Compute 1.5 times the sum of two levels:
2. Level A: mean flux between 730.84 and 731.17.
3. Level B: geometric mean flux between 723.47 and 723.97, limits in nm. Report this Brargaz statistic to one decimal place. 40.8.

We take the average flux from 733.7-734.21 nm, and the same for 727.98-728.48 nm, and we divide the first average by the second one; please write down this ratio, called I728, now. 0.97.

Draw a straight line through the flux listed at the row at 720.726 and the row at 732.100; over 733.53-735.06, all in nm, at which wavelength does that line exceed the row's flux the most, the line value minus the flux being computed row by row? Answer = 733.956 nm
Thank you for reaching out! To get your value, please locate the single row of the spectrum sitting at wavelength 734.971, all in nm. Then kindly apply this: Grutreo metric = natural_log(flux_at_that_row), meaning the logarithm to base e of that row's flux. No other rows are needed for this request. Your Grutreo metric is 2.61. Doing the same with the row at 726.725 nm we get 2.66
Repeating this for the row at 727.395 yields 2.64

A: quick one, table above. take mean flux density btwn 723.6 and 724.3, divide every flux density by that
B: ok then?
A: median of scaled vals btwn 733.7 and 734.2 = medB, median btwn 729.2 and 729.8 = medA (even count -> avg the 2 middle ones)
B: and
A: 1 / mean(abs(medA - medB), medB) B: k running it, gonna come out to 2.13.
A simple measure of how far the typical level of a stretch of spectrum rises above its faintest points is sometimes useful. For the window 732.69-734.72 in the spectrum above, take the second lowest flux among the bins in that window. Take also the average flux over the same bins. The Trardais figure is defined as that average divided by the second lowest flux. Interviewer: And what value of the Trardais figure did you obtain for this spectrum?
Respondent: 1.06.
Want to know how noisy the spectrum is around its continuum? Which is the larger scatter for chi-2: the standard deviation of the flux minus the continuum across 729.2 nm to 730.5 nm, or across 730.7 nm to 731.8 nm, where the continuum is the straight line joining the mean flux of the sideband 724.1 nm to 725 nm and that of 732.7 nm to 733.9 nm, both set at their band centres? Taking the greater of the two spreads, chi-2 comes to 0.7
